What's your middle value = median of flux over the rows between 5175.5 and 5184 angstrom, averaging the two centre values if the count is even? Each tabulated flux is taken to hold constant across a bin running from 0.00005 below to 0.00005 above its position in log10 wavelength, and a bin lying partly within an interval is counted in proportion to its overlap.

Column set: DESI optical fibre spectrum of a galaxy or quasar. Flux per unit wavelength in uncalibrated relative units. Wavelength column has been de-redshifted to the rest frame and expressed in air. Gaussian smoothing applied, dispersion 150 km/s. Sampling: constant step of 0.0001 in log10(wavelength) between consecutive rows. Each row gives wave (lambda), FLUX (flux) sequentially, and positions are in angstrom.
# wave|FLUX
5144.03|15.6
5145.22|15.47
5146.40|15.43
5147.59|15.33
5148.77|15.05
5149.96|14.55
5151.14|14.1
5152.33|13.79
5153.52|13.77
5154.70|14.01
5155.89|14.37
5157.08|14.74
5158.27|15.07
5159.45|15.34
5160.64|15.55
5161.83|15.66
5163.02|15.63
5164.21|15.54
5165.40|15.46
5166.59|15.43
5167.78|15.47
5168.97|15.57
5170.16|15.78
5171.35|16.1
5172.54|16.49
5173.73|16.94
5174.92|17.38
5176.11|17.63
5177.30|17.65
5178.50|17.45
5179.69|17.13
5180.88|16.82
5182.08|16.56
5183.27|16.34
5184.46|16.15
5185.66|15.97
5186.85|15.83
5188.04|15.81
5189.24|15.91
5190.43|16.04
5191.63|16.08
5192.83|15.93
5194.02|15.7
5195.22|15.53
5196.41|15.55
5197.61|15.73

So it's 17.1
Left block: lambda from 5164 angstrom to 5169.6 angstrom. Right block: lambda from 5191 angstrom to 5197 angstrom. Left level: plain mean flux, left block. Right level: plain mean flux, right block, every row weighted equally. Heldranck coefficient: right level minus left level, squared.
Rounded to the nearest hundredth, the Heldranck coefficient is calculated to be 0.07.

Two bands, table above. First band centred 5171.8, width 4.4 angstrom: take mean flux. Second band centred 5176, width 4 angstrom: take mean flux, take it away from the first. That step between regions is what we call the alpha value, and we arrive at -1.2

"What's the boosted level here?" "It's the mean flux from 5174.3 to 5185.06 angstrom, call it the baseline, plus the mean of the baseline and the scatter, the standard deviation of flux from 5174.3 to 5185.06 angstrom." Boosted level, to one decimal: 25.8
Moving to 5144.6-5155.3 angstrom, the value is 22.3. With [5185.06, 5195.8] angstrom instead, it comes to 23.9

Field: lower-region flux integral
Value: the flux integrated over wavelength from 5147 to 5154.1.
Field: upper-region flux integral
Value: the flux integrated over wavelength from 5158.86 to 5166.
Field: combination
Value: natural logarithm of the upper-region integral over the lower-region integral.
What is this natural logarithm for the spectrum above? 0.08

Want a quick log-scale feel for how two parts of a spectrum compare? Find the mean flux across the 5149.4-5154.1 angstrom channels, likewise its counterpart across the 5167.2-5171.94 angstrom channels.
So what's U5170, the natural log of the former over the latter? -0.11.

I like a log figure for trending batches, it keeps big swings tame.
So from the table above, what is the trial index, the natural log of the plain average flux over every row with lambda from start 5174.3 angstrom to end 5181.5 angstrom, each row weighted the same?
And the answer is 2.85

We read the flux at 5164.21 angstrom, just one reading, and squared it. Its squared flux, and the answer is 241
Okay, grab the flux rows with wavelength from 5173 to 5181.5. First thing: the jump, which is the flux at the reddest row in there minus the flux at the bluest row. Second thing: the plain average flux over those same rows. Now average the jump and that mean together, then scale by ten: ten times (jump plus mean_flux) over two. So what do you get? 86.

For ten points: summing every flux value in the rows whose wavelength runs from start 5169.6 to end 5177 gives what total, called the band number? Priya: 100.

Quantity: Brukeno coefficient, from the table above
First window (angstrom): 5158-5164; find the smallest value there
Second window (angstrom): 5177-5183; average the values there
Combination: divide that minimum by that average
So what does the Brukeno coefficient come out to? 0.88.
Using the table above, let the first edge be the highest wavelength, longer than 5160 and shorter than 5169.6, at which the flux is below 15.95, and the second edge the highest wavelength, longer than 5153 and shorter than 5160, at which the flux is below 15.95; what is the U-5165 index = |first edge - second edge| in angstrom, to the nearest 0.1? 9.5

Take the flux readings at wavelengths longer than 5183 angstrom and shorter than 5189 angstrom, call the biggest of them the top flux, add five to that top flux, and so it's 21.3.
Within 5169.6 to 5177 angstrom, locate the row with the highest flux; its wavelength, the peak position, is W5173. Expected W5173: 5176.11 angstrom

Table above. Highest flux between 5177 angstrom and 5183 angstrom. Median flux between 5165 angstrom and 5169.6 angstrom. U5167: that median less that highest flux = -2.2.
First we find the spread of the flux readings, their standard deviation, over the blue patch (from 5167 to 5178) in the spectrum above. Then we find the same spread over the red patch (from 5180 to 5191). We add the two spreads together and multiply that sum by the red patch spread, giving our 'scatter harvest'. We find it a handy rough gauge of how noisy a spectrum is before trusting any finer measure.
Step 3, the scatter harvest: 0.4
